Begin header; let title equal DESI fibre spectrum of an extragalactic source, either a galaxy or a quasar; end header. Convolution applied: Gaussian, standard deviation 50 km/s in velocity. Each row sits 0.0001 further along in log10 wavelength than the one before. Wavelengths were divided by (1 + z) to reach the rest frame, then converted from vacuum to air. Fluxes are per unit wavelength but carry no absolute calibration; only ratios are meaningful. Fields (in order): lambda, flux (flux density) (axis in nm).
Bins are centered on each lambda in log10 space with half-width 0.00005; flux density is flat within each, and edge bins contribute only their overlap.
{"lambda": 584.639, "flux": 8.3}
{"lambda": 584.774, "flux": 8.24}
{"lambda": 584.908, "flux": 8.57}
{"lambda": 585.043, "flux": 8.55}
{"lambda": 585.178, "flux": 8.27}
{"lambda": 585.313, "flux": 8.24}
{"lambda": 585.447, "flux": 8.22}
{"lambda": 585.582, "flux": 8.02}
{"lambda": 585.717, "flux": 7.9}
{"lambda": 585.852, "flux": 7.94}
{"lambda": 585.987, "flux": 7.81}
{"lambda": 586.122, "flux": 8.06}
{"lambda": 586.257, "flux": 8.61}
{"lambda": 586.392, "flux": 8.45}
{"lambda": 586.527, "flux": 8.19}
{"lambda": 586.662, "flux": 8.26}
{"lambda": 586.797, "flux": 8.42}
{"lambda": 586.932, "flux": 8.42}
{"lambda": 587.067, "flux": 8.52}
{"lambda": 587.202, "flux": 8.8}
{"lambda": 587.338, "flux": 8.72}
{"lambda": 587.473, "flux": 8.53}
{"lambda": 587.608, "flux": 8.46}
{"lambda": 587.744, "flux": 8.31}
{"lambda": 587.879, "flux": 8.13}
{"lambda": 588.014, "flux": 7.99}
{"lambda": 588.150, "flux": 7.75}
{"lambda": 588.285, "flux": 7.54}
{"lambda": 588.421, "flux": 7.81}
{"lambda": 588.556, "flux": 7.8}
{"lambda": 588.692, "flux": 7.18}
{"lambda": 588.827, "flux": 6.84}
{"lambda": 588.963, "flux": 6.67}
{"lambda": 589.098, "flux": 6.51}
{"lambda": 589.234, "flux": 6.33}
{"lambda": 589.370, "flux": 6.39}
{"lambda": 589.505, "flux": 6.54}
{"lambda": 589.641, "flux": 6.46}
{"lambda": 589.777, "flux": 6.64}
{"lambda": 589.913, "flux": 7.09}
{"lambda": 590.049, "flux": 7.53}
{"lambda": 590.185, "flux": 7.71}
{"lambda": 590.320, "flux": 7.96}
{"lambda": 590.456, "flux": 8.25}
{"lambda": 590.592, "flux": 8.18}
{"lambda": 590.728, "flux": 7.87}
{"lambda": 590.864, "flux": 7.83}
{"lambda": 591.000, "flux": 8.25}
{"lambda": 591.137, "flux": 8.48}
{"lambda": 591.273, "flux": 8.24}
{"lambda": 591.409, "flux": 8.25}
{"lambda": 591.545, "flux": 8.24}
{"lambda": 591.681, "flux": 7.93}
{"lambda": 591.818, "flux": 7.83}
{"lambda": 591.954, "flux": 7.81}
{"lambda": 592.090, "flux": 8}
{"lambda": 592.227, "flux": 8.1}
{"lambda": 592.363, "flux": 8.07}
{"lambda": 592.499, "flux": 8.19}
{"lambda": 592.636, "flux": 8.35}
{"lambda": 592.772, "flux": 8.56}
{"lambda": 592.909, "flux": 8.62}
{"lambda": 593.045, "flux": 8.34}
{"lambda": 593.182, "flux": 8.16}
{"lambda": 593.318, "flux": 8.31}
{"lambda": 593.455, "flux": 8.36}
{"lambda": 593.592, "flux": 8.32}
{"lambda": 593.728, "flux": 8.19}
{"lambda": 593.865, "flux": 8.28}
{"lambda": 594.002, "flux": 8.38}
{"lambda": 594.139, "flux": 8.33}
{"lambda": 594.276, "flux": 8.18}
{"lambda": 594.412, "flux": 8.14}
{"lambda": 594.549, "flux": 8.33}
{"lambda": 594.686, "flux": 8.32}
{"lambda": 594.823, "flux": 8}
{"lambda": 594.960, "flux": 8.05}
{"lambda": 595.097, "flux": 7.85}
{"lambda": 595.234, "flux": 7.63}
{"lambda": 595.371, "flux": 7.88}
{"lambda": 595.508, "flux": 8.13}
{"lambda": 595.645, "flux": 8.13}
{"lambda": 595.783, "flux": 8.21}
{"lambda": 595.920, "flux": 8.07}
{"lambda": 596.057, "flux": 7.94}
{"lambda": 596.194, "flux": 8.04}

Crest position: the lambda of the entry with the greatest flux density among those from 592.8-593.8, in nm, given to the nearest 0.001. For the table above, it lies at 592.909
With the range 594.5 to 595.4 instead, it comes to 594.549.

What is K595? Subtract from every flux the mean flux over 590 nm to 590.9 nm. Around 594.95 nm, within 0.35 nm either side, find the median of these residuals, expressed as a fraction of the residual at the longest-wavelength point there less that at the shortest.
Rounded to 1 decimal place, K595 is -0.1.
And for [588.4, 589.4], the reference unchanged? 0.8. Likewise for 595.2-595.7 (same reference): 0.2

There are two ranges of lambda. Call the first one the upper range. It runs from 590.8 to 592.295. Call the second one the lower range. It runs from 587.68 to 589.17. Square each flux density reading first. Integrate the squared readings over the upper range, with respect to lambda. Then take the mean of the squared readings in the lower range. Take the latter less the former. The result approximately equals -41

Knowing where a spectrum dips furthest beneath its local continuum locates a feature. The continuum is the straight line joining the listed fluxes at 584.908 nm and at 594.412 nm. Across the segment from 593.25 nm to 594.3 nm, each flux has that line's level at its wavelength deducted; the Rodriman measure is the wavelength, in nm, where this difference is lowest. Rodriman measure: 593.728 nm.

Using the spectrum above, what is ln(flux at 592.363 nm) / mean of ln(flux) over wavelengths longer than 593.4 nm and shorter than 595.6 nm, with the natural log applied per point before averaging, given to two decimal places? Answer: 1.00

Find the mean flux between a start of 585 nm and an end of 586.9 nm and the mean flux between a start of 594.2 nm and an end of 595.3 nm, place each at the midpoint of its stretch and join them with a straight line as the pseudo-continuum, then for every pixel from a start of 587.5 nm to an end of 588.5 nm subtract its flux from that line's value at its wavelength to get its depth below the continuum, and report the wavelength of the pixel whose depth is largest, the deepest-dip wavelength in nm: 588.285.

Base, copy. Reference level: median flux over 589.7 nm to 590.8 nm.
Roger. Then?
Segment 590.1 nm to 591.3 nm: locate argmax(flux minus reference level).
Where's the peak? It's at 591.137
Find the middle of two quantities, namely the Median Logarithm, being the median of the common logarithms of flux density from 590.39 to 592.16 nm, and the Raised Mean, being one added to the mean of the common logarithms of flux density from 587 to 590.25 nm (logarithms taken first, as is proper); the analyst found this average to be 1.39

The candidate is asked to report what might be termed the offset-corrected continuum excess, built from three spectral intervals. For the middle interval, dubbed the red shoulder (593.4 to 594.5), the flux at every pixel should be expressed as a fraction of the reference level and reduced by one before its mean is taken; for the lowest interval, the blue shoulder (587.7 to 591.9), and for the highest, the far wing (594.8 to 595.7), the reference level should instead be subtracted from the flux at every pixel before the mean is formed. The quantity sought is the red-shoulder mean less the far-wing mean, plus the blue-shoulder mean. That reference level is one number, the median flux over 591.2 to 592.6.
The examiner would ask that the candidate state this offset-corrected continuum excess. -0.4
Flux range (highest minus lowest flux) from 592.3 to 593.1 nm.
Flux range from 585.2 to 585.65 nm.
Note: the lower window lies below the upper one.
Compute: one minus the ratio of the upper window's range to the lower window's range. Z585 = -1.5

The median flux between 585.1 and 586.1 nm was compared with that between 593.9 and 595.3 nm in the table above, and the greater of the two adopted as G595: 8.16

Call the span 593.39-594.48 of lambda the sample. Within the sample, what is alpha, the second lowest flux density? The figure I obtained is 8.18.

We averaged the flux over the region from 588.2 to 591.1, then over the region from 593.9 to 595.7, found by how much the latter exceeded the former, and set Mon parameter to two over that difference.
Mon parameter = 2.5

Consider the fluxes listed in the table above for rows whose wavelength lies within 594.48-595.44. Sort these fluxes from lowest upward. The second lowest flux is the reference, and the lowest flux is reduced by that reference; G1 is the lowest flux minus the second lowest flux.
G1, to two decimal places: -0.22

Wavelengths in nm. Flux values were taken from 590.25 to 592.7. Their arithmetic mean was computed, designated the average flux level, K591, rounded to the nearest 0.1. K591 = 8.1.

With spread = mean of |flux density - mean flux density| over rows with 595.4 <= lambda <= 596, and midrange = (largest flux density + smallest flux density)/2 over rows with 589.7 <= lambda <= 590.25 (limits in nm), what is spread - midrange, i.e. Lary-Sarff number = -7.1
